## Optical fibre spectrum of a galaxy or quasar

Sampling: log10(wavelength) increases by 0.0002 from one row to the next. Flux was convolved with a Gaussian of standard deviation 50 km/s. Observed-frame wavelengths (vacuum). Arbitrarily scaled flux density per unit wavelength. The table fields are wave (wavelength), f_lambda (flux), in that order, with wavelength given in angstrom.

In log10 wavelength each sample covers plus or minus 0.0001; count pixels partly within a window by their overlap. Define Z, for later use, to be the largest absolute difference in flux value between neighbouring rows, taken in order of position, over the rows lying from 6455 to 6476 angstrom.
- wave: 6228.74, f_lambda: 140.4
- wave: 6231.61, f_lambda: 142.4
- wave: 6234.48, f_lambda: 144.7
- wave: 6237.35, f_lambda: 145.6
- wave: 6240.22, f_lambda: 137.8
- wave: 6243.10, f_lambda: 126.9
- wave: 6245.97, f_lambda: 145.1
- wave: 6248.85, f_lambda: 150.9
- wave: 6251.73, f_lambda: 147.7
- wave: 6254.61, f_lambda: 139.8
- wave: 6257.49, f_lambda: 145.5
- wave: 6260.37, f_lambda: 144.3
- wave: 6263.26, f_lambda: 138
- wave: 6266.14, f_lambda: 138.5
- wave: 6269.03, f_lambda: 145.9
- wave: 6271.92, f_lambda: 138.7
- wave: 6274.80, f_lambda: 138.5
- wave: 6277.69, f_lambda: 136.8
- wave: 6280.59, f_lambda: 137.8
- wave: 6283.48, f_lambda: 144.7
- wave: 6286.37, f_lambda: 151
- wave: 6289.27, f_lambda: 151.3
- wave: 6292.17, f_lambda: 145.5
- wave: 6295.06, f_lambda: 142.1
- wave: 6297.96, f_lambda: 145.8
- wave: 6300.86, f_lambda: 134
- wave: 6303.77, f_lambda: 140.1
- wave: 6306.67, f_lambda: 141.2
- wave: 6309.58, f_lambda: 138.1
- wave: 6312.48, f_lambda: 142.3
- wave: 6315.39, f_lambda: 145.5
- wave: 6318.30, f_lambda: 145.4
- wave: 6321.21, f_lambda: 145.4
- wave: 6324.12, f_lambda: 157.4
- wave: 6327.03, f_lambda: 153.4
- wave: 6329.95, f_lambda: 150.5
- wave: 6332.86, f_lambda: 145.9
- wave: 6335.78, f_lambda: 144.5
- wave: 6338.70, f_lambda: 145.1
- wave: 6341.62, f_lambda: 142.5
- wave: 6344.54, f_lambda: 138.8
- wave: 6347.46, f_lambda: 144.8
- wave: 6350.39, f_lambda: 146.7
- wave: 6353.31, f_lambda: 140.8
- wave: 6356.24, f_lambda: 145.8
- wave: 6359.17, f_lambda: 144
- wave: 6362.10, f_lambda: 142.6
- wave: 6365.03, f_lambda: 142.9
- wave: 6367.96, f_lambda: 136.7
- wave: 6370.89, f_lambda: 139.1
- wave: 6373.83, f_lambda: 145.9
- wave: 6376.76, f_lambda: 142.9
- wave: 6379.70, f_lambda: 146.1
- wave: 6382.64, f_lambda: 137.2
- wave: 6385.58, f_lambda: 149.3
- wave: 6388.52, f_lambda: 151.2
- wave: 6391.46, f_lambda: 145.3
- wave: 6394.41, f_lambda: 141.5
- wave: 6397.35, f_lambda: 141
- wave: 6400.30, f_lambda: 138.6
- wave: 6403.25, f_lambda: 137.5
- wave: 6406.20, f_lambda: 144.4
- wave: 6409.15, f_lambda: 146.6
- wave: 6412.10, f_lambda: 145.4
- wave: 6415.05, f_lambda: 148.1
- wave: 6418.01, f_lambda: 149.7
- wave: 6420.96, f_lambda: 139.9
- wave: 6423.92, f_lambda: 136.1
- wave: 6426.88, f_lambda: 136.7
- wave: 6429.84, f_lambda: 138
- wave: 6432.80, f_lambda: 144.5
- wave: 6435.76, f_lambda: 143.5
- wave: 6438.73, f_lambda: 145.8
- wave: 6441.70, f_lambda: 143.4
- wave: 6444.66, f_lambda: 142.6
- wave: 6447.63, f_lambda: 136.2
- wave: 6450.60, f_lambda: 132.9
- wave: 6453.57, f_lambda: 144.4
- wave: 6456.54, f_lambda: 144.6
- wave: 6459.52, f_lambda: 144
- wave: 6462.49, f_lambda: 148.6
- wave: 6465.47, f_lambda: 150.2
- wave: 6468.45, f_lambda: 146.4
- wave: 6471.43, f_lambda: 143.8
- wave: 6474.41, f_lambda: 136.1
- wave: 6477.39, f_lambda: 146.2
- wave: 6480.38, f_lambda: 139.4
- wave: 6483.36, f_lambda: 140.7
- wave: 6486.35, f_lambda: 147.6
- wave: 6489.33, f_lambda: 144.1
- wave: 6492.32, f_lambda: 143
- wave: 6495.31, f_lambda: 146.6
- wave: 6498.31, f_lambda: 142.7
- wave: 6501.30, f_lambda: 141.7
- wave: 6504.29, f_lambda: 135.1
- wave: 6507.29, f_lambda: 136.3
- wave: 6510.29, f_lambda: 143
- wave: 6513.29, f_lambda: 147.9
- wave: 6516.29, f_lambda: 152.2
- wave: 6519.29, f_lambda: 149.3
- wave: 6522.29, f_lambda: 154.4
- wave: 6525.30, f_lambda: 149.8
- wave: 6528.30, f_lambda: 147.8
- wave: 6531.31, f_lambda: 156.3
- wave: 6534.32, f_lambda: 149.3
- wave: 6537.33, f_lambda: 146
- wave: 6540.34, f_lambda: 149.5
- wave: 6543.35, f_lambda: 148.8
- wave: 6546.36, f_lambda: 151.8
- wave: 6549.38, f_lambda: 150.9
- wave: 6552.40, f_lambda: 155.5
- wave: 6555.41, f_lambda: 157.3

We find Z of 8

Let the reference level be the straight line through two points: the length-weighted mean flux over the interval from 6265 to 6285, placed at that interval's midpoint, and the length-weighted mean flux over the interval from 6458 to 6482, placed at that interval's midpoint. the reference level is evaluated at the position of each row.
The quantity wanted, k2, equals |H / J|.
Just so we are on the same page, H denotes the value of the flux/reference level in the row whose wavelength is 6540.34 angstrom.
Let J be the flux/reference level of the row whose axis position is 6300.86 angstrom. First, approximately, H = 1.03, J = 0.95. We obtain 1.08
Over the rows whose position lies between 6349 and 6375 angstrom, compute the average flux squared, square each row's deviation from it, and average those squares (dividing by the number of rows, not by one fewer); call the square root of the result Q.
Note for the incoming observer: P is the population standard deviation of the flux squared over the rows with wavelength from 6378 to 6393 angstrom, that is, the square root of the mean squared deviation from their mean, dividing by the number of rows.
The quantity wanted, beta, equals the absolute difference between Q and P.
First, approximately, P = 1385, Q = 898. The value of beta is 486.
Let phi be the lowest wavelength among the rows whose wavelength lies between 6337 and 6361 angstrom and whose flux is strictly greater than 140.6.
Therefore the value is 6338.70 angstrom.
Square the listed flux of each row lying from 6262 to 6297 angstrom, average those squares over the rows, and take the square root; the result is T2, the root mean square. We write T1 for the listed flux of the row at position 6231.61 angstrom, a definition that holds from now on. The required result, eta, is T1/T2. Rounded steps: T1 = 142.4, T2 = 142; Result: 1.00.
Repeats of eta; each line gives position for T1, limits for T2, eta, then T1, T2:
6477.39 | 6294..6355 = 1.01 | 146.2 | 144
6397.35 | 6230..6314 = 0.99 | 141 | 142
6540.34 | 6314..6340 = 1.01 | 149.5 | 148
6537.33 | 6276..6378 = 1.01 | 146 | 144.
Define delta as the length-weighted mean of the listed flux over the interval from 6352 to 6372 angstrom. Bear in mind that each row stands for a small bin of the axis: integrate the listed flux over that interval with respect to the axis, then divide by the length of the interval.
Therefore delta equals 142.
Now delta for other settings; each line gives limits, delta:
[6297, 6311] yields 140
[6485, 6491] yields 146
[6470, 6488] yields 142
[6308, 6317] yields 142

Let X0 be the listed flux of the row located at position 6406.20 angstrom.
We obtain 144.4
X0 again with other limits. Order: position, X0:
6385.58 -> 149.3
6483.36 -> 140.7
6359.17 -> 144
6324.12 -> 157.4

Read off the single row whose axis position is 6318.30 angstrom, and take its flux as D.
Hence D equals 145.4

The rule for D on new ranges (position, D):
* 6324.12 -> 157.4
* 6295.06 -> 142.1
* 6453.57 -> 144.4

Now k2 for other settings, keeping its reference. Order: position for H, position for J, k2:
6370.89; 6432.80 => 0.97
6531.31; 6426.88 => 1.13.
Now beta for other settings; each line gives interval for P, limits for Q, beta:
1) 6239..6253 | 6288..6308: 942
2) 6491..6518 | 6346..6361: 868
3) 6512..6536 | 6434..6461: 258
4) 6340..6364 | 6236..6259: 1249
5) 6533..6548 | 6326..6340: 483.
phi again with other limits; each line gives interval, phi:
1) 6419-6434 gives 6432.80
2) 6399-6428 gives 6406.20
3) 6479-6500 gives 6483.36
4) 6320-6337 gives 6321.21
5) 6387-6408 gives 6388.52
